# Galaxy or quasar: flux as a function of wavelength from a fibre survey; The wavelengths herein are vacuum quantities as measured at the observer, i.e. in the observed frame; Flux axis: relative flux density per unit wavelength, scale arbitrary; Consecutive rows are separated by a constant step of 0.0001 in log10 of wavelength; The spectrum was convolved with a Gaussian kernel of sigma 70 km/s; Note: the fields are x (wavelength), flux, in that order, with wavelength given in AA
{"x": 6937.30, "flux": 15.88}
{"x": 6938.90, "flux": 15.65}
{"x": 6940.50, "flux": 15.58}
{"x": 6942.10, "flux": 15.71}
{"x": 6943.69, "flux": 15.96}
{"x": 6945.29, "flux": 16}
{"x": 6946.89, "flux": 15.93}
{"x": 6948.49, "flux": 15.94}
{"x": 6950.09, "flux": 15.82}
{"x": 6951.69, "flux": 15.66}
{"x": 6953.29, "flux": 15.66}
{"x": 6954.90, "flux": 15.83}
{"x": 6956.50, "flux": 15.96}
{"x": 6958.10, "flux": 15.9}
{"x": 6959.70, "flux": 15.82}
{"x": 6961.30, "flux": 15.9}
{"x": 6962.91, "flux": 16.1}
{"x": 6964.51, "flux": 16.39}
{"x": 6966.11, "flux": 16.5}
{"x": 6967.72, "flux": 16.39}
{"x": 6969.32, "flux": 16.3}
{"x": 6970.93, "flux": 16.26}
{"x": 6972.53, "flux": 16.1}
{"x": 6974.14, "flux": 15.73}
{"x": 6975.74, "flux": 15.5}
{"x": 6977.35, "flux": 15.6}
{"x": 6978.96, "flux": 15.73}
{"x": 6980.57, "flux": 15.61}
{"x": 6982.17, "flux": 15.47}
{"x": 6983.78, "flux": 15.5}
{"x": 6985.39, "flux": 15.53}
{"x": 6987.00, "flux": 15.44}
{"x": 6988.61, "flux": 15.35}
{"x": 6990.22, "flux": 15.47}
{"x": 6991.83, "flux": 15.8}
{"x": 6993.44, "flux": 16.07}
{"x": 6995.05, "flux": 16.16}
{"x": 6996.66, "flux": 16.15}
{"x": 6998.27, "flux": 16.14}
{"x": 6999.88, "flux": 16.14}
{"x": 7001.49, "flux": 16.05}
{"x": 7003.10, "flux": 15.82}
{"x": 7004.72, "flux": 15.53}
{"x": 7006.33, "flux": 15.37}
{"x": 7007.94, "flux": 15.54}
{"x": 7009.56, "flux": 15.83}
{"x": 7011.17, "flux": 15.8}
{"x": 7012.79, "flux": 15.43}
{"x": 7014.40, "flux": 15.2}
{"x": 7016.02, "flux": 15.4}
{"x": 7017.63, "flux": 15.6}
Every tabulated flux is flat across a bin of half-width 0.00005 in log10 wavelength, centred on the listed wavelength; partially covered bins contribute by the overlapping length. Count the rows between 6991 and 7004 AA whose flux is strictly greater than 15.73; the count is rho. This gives 8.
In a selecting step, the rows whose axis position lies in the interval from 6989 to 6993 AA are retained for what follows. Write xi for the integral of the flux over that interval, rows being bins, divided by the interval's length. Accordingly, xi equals 15.6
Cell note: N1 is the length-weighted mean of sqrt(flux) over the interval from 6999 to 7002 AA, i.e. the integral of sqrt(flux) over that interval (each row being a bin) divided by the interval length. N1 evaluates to 4.02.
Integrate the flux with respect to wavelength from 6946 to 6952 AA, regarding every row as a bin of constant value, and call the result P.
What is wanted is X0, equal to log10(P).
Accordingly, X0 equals 1.98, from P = 95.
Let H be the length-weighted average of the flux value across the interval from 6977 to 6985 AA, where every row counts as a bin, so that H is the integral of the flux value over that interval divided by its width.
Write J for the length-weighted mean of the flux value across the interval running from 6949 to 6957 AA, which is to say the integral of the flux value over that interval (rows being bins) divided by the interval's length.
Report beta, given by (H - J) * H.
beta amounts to -3.1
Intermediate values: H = 15.6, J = 15.8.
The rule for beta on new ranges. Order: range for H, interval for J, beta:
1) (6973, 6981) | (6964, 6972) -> -11.3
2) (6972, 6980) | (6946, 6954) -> -1.7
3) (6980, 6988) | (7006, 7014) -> -1.3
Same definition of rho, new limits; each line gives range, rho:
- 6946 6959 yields 6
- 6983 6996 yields 3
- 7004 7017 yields 2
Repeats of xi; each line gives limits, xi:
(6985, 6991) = 15.4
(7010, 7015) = 15.5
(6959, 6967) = 16.1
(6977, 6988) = 15.5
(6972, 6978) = 15.7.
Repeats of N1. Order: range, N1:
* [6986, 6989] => 3.92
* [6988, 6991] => 3.93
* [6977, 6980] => 3.95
